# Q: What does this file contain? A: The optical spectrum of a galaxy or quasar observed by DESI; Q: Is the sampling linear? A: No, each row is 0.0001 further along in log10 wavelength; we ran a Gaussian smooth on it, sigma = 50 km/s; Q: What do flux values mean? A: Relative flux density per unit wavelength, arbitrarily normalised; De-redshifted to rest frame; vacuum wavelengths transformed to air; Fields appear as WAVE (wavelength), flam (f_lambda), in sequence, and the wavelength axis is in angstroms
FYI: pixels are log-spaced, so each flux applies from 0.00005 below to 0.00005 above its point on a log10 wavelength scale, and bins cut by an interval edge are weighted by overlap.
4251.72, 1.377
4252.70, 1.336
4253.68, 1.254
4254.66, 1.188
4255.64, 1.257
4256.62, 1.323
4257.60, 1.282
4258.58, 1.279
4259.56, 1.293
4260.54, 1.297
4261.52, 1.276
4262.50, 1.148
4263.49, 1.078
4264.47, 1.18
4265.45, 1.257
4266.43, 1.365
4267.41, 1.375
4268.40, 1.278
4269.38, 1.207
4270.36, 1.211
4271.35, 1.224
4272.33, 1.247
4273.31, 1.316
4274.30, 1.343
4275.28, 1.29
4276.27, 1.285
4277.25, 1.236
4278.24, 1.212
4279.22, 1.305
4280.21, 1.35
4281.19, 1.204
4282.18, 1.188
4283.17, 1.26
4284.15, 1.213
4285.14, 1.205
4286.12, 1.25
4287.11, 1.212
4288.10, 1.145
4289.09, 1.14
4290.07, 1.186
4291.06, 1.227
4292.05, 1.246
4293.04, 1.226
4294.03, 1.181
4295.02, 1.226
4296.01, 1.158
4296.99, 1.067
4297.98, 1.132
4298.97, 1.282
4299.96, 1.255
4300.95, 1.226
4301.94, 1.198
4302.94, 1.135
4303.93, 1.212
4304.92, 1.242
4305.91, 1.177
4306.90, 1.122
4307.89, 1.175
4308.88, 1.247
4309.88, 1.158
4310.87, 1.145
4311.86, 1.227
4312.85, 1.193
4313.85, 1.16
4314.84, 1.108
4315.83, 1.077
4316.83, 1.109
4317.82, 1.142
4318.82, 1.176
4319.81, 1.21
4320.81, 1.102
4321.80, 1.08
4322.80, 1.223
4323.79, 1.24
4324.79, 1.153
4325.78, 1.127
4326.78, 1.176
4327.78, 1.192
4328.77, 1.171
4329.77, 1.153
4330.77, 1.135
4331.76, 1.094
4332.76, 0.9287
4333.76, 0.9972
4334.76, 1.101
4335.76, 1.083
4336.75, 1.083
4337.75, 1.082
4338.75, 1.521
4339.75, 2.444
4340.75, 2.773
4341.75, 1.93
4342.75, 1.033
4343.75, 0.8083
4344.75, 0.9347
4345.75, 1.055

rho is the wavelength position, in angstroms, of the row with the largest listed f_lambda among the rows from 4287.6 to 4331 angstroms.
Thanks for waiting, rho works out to 4298.97 angstroms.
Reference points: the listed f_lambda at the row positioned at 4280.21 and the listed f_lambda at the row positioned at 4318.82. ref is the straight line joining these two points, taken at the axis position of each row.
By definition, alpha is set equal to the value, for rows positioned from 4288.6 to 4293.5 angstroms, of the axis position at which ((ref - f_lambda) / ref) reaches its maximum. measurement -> 4289.09 angstroms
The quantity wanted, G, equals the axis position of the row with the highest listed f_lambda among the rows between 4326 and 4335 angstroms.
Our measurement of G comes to 4327.78 angstroms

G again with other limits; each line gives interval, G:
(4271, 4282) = 4280.21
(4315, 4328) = 4323.79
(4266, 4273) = 4267.41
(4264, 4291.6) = 4267.41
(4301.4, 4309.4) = 4308.88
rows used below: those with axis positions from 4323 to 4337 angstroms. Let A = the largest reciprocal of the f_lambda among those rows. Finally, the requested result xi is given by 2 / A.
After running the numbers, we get 1.86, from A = 1.08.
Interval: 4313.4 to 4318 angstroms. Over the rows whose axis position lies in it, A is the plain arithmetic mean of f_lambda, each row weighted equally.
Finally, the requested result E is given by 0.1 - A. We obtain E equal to -1.02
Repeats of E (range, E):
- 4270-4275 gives -1.17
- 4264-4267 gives -1.17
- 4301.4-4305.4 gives -1.10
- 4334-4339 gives -1.07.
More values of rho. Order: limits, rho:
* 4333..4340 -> 4339.75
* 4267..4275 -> 4267.41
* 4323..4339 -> 4338.75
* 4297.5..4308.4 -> 4298.97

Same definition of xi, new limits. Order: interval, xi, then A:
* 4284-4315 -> 2.13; 0.94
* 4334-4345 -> 1.62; 1.24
